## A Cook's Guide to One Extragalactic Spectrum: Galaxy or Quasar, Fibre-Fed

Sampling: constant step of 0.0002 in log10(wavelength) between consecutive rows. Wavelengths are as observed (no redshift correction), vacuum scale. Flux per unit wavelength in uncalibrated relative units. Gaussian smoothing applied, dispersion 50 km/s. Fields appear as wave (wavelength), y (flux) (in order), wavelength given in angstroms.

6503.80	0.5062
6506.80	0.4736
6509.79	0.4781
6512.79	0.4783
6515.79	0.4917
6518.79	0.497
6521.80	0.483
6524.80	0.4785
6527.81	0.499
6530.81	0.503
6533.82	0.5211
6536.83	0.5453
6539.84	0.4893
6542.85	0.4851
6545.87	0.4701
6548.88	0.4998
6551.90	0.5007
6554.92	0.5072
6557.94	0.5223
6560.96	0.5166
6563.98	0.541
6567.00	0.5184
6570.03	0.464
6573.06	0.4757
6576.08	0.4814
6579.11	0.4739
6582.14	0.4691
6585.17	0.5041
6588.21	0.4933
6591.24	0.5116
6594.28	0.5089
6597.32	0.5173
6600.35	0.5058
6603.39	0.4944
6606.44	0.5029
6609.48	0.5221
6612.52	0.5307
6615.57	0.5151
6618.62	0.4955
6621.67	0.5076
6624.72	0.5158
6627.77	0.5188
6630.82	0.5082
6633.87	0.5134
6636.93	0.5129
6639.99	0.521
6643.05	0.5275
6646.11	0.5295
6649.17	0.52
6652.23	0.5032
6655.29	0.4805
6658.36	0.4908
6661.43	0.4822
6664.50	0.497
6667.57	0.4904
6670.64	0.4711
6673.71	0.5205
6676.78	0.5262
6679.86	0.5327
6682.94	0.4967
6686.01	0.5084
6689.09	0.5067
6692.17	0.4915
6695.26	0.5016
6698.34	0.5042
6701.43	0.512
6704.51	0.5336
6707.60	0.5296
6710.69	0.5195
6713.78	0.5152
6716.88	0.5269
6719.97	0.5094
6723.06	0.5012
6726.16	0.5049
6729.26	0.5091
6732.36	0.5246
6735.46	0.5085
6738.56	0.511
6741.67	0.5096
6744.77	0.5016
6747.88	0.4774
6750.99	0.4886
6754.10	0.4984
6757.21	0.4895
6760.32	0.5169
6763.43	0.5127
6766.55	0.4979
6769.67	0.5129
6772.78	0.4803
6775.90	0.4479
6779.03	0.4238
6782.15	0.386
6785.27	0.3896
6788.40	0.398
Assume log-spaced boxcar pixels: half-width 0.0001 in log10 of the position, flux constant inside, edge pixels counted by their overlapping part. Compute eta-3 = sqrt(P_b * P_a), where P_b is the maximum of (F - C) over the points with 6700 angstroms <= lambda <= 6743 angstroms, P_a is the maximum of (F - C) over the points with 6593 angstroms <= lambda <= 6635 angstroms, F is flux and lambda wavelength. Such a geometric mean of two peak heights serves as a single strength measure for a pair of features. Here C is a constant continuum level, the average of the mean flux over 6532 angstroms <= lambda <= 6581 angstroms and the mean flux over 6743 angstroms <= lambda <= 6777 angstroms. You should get 0.035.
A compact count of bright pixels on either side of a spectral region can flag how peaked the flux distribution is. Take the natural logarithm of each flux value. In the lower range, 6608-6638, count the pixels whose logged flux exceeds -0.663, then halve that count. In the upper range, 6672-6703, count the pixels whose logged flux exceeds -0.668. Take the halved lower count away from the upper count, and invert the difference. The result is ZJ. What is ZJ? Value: 1.0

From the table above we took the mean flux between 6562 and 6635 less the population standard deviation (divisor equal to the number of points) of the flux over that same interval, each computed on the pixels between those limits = 0.485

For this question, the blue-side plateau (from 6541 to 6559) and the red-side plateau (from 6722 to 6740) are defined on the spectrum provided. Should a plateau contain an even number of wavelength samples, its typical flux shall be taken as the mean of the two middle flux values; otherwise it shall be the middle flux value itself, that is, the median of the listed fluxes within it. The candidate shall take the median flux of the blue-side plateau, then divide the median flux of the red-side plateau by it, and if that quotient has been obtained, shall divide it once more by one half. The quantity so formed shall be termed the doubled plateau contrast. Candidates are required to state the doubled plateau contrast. 2.03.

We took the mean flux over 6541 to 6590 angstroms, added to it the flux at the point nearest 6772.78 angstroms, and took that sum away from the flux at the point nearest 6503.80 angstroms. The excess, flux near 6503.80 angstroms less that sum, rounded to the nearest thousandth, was -0.469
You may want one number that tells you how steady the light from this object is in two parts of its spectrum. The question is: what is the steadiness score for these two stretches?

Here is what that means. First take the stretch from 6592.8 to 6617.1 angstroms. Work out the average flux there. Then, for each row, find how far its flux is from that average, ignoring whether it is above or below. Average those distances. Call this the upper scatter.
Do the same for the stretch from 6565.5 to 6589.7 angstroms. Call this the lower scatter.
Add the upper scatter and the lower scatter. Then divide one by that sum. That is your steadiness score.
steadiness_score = 41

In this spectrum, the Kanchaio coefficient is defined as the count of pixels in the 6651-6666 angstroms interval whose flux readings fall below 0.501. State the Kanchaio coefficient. 4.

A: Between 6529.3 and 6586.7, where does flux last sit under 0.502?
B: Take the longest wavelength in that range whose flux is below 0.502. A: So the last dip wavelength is 6582.14 angstroms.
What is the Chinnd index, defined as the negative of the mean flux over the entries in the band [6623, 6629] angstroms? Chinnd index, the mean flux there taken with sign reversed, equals -0.517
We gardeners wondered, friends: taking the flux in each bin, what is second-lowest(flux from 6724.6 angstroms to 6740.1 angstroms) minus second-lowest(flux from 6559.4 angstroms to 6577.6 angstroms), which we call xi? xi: 0.033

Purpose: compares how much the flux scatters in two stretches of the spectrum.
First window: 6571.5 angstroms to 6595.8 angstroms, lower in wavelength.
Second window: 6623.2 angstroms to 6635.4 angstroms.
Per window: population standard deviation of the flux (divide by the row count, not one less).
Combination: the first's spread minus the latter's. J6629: 0.012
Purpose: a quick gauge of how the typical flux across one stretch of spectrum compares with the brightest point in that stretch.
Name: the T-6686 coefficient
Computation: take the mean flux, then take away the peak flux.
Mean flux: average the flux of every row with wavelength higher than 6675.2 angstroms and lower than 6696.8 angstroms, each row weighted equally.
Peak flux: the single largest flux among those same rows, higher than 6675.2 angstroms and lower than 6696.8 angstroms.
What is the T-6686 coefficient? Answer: -0.024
